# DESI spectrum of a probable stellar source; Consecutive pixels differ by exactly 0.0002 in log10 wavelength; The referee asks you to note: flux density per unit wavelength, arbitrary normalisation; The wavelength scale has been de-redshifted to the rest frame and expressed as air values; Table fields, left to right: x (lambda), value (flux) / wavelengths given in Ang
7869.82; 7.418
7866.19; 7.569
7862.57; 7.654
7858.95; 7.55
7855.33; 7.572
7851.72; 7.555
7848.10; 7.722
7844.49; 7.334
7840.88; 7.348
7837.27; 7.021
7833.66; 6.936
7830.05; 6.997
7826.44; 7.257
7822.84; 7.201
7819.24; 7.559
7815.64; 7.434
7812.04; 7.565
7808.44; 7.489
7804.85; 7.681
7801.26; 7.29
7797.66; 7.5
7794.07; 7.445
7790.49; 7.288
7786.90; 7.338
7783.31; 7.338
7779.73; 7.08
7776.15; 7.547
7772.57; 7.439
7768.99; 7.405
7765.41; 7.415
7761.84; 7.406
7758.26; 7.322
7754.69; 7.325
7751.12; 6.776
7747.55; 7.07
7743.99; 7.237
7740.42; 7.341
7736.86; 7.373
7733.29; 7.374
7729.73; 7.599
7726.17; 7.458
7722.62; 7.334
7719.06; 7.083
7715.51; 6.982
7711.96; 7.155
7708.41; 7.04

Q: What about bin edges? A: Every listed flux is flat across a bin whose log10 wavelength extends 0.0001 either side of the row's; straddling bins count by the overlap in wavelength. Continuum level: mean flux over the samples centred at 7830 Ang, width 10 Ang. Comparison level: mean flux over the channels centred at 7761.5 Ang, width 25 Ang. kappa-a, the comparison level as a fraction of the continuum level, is 1.03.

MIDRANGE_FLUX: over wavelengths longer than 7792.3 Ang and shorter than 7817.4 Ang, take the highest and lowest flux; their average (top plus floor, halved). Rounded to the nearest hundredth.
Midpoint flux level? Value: 7.49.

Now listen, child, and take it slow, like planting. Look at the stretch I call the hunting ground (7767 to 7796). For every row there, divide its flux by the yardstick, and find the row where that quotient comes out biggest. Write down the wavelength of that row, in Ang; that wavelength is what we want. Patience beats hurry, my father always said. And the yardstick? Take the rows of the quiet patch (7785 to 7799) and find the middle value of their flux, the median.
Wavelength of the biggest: 7776.15 Ang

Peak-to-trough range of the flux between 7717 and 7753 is 0.82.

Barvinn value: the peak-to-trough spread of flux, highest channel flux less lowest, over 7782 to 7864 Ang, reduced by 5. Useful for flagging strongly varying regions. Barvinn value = -4.21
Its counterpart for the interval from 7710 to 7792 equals -4.18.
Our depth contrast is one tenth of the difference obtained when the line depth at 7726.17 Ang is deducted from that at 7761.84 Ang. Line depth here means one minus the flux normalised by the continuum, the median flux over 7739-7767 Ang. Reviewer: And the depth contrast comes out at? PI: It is 0.001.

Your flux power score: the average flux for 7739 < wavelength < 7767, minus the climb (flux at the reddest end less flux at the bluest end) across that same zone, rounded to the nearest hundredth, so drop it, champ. 7.16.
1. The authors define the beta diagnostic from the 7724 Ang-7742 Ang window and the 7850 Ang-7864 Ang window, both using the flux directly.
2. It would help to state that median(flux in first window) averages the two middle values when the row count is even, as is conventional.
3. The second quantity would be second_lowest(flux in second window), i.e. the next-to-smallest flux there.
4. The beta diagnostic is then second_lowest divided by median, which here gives 1.025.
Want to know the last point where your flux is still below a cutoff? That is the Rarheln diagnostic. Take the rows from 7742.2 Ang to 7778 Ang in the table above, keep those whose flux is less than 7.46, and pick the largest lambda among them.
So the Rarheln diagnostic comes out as 7772.57 Ang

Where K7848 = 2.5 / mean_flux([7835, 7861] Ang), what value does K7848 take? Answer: 0.336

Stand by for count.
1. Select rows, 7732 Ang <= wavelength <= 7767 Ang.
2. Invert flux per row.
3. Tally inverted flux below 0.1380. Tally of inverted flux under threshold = 7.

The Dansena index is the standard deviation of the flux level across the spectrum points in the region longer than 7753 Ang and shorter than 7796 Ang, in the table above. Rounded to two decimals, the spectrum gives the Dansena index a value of 0.11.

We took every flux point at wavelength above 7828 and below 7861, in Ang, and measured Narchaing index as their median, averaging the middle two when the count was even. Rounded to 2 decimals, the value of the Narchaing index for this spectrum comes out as 7.35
